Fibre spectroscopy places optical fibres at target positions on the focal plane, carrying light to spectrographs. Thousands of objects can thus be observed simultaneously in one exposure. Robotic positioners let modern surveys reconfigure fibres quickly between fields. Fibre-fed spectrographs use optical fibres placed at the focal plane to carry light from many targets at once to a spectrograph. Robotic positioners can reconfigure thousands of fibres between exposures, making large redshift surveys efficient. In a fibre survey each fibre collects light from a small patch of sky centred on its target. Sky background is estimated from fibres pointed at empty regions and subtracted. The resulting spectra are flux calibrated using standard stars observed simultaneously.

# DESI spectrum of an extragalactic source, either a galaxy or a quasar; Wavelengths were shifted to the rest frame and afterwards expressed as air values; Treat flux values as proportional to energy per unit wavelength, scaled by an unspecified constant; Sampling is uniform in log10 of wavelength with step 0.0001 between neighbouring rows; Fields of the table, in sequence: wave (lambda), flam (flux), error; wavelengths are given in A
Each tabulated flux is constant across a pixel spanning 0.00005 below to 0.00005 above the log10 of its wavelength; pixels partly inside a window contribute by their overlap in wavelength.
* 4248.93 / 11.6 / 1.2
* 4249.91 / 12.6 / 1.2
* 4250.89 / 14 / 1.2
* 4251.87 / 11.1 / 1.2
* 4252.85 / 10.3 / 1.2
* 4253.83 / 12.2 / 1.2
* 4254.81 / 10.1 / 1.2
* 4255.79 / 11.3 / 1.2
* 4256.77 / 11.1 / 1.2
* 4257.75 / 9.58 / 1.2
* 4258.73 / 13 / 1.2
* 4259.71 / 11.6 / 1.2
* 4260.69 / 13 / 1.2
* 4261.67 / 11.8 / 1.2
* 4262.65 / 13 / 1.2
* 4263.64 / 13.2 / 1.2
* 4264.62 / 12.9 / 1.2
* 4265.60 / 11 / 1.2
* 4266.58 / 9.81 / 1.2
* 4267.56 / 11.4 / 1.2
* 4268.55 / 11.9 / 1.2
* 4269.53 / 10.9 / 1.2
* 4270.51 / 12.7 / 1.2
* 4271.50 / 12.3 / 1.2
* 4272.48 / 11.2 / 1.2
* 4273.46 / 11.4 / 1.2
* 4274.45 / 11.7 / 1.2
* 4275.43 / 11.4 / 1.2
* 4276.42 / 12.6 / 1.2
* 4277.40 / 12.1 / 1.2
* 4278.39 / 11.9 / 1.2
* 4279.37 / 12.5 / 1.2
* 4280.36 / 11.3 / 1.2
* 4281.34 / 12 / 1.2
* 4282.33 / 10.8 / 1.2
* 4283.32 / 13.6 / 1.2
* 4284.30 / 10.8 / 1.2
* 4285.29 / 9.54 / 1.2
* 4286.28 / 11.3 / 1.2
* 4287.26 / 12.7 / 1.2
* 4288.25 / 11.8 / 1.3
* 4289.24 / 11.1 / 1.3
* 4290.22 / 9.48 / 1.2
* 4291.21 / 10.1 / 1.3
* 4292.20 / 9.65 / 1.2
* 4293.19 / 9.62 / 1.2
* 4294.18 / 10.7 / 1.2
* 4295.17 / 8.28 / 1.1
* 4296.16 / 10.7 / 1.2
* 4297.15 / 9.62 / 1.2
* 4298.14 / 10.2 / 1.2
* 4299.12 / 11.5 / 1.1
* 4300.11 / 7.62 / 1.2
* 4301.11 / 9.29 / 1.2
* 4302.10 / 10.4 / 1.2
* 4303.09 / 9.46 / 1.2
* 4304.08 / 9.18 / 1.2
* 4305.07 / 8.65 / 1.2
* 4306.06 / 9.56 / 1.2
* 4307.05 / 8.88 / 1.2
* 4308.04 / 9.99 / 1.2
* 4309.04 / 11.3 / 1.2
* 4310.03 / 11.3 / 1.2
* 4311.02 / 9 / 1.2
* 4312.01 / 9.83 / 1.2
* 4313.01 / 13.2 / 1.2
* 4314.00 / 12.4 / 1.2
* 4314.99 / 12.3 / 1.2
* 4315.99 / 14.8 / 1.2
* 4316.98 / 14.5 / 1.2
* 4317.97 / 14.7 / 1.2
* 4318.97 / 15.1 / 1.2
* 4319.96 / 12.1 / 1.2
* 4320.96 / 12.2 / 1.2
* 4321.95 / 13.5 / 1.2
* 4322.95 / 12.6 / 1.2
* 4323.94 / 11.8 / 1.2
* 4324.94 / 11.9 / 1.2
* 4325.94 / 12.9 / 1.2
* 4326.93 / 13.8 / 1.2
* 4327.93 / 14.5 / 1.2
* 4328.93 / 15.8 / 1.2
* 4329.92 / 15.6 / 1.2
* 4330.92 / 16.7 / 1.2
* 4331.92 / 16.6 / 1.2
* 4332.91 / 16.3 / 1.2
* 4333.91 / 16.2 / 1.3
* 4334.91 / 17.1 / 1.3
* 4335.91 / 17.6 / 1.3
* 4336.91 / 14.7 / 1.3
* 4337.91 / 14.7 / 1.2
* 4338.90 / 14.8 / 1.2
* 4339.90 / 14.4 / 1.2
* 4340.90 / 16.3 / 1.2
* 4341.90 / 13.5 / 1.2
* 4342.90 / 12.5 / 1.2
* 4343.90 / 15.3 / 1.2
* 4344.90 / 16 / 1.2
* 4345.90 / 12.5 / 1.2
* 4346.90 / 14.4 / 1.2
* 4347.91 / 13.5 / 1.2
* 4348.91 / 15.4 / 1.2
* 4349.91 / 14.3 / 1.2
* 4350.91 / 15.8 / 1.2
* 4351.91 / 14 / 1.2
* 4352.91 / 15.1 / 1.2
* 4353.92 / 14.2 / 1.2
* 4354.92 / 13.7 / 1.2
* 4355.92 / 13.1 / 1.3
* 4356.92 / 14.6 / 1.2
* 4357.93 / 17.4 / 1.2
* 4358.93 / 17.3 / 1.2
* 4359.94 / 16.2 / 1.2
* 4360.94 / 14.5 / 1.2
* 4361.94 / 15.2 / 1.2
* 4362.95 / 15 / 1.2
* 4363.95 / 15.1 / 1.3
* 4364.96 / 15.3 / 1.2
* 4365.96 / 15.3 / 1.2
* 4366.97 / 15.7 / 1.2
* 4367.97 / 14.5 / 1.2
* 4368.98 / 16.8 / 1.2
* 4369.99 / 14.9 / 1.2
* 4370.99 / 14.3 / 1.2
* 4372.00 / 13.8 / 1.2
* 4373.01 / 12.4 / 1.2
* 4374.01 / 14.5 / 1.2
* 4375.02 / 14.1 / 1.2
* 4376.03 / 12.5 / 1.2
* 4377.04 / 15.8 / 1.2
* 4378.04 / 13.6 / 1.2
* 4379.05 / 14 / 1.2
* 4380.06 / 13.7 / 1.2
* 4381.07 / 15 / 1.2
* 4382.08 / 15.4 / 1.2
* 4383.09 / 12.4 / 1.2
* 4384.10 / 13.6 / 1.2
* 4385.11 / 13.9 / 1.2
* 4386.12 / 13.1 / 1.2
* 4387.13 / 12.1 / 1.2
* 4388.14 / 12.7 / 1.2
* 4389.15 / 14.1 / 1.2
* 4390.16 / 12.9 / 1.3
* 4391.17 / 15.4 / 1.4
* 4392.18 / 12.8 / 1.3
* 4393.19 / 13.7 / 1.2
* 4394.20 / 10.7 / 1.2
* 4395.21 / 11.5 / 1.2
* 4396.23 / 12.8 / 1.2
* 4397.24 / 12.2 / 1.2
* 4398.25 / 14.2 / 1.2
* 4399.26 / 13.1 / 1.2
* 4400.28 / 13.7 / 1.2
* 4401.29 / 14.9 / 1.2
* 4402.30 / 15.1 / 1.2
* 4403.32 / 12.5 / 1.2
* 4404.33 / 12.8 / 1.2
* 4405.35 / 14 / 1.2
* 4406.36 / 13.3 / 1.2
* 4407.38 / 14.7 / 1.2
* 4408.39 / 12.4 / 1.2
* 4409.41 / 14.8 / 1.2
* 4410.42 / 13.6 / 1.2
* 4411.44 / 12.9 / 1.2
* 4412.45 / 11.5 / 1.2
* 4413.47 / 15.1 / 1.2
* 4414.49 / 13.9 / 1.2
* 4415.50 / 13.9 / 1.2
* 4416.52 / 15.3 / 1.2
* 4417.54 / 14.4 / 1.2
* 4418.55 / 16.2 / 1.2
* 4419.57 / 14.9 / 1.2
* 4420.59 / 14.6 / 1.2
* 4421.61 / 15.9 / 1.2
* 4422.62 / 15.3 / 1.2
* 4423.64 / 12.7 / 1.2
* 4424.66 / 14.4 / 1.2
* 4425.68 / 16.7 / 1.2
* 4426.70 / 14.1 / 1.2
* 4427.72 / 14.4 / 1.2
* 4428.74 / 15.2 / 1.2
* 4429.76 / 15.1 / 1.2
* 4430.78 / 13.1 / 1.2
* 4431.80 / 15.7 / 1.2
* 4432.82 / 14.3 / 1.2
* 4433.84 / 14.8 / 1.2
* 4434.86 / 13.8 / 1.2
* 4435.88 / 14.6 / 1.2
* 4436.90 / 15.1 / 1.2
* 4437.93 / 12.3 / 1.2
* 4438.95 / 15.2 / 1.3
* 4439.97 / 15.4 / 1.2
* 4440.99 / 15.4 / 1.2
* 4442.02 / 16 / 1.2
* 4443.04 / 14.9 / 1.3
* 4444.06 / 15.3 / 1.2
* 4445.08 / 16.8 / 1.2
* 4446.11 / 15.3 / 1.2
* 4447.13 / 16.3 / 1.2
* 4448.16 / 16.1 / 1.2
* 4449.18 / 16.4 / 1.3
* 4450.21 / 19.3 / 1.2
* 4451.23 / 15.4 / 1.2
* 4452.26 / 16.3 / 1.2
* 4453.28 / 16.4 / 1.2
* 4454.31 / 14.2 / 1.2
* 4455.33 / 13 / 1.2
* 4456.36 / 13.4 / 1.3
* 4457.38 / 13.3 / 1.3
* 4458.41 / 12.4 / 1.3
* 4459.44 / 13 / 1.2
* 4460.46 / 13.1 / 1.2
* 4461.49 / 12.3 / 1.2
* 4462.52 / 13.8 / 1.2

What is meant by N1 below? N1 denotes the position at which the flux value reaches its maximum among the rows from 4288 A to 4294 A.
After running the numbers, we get 4288.25 A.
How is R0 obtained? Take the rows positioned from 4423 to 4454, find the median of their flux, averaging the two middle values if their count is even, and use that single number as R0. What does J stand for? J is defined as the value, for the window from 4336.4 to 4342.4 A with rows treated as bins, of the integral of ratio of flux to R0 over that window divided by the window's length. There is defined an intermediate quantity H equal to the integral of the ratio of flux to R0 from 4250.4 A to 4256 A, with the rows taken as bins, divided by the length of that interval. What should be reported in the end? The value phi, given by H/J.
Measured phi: 0.78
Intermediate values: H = 0.75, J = 0.97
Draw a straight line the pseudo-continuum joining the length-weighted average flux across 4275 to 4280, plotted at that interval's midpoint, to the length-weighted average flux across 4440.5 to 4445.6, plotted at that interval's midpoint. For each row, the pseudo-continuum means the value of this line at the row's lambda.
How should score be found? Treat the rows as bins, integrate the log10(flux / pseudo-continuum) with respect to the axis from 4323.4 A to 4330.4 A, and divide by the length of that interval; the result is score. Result 0.02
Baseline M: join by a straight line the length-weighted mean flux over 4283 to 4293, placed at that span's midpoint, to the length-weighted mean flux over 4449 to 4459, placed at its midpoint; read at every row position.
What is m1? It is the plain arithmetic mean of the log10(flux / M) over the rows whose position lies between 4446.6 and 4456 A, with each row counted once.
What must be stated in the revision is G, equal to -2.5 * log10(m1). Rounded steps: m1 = 0.028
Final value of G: 3.9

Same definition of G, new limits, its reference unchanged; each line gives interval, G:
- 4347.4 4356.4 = 3.1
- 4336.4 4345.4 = 2.8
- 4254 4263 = 3.2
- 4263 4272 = 3.2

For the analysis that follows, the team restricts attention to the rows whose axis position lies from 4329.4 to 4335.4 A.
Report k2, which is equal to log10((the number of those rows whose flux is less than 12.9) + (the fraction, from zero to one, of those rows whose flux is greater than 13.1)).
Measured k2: 0.0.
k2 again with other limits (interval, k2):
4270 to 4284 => 1.1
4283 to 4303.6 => 1.3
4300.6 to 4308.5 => 0.9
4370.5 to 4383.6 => 0.6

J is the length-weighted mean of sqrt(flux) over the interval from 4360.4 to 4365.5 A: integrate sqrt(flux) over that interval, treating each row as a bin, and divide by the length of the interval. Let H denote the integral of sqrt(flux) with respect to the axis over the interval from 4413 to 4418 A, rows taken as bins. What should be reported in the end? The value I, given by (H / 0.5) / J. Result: 9.8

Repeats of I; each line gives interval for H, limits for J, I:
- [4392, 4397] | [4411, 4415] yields 9.6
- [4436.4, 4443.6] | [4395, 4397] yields 15.9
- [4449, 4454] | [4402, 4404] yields 11.1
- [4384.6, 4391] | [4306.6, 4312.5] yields 14.7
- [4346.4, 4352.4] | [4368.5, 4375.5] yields 12.1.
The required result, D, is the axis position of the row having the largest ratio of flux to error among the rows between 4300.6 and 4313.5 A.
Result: 4313.01 A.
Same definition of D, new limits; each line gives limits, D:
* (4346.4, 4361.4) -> 4357.93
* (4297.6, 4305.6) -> 4299.12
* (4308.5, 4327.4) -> 4318.97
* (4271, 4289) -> 4283.32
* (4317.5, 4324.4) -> 4318.97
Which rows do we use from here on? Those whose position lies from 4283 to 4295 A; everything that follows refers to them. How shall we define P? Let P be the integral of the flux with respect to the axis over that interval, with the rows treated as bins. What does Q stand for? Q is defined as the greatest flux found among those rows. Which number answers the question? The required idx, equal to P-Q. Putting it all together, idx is 115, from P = 129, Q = 13.6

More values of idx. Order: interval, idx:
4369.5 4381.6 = 154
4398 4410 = 150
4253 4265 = 129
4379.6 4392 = 154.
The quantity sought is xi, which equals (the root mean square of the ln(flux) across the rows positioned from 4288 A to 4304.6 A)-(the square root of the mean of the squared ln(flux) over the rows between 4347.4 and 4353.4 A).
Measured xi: -0.4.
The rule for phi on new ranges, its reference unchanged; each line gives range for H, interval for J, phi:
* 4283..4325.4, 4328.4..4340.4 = 0.70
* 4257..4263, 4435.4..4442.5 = 0.80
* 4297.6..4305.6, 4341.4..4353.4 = 0.66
